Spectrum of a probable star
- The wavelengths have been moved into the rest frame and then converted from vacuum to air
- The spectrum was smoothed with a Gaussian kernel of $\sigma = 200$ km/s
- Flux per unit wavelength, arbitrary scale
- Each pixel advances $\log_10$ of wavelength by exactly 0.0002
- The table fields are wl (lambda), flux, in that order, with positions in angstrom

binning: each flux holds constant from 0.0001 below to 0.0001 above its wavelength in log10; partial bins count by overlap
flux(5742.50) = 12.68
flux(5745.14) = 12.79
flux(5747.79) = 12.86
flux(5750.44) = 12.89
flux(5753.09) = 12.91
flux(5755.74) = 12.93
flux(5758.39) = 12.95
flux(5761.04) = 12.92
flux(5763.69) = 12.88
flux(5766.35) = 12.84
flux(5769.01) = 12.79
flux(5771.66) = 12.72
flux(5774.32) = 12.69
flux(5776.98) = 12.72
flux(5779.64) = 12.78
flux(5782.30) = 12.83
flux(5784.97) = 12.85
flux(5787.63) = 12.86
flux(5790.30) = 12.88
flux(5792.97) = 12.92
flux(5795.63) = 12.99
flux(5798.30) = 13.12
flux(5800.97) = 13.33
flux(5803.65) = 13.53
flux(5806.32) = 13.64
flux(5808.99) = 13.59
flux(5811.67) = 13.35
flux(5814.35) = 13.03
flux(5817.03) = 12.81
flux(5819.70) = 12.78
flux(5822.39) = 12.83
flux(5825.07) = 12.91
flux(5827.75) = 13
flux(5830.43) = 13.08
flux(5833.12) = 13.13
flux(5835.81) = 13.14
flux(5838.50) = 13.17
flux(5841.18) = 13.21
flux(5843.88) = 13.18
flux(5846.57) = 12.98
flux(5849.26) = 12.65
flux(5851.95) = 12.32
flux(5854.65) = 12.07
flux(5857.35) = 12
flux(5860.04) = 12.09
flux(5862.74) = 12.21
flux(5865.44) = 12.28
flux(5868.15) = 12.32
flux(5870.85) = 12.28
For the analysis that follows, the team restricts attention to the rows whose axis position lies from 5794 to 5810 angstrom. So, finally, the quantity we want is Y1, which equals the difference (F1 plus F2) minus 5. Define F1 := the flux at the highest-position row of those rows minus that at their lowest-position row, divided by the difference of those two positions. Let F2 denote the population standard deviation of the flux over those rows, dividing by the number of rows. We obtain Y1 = -4.71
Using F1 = 0.045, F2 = 0.243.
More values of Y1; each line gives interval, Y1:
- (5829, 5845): -4.95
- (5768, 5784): -4.95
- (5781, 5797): -4.93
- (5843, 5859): -4.64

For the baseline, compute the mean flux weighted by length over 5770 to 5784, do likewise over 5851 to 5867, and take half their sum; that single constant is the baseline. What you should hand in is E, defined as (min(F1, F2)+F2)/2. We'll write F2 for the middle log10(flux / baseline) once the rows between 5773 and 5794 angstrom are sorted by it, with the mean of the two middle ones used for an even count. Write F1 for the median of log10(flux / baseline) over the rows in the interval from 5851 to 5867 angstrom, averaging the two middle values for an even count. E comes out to 0.001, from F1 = -0.0107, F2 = 0.013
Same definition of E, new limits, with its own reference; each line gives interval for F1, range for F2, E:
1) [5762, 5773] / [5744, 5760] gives 0.014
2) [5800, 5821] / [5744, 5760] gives 0.015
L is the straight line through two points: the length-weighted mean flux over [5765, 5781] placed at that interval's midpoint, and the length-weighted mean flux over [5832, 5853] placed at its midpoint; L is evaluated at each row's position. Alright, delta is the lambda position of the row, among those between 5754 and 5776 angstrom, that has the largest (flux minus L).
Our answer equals 5758.39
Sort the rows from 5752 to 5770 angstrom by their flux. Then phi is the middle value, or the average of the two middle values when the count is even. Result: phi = 12.91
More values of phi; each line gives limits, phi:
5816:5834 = 12.91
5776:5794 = 12.85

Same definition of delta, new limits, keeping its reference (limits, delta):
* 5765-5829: 5806.32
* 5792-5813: 5806.32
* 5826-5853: 5841.18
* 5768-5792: 5790.30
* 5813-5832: 5814.35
